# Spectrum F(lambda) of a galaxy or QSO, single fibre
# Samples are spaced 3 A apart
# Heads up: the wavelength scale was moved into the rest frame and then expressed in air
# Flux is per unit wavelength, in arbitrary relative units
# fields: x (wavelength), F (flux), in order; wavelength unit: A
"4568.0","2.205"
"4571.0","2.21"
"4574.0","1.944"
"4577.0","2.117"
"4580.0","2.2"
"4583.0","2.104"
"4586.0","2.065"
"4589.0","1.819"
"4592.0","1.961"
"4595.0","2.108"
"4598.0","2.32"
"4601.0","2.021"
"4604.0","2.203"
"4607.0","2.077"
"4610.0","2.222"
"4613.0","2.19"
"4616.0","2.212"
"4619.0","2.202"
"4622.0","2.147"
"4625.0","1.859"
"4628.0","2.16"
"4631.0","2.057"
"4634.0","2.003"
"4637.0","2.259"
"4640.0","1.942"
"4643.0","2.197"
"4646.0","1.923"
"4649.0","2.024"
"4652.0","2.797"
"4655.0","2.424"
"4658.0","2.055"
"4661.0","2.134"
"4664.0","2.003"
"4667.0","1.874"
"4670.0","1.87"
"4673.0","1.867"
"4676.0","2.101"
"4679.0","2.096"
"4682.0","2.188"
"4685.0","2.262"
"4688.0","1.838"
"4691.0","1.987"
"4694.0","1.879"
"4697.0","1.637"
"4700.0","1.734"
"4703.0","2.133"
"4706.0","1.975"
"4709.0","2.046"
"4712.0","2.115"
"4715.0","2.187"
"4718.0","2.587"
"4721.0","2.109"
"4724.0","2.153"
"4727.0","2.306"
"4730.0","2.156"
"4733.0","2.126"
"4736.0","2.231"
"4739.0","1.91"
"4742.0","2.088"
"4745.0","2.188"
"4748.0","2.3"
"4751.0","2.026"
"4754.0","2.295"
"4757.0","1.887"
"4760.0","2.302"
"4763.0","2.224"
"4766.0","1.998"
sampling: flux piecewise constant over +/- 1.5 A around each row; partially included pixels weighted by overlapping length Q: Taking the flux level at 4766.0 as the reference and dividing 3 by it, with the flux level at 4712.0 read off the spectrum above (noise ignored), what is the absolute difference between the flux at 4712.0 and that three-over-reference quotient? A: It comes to 0.61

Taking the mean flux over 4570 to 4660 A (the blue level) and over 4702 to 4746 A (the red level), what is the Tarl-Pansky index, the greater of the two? 2.154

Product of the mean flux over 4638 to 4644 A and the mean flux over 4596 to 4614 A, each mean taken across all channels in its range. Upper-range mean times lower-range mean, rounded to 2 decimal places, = 4.50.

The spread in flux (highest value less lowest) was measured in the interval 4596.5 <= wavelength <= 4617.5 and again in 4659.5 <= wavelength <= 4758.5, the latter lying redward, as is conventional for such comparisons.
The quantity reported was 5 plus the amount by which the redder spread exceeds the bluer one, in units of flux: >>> 5.65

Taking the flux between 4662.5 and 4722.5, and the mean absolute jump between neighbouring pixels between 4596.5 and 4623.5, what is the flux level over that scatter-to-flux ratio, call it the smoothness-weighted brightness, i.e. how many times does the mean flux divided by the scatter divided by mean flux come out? 38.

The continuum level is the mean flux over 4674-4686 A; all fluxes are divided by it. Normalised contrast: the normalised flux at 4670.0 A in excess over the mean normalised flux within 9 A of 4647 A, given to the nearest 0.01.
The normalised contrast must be -0.16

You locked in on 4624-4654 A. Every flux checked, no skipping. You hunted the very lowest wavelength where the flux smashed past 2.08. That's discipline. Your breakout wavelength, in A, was 4628.0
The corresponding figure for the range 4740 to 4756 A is 4742.0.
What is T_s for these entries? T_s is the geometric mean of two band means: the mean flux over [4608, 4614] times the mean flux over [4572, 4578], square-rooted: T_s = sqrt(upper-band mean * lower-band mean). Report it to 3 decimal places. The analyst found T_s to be 2.116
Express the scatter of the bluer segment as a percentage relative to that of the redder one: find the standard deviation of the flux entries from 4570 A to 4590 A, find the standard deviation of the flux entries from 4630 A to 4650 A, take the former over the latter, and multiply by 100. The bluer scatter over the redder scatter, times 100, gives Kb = 111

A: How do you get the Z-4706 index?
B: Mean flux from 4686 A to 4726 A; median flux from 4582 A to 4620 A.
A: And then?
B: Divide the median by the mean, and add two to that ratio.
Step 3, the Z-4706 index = 3.04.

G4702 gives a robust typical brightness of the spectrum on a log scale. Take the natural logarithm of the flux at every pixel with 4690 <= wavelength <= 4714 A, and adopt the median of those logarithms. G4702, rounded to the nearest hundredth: 0.68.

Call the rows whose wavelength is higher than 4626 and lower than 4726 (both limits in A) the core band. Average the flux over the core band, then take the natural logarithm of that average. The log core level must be 0.732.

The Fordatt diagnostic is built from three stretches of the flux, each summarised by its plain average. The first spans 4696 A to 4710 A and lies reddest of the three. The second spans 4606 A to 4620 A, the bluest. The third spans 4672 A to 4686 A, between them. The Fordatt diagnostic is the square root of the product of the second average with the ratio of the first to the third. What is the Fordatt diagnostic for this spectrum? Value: 1.41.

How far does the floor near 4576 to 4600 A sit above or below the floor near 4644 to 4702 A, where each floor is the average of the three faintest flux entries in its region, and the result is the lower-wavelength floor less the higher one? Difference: 0.21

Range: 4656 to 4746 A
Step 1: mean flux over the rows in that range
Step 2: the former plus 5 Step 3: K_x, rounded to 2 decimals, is 7.06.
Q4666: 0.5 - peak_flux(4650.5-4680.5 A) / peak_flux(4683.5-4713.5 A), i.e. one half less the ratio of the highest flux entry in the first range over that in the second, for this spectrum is -0.74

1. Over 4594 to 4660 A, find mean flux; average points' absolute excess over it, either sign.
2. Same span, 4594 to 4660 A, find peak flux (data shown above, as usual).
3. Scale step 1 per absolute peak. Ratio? 0.0483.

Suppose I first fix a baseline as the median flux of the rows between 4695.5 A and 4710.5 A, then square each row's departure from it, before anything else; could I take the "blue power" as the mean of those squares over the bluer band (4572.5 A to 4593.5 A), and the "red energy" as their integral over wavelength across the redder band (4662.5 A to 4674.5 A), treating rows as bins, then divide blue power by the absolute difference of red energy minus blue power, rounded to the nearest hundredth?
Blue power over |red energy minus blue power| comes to 0.21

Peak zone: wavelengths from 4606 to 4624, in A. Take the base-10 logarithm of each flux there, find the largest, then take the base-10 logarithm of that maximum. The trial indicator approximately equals -0.46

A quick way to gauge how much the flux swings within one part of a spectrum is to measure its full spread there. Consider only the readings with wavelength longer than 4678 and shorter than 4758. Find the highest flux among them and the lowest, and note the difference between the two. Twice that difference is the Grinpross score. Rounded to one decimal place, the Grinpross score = 1.9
